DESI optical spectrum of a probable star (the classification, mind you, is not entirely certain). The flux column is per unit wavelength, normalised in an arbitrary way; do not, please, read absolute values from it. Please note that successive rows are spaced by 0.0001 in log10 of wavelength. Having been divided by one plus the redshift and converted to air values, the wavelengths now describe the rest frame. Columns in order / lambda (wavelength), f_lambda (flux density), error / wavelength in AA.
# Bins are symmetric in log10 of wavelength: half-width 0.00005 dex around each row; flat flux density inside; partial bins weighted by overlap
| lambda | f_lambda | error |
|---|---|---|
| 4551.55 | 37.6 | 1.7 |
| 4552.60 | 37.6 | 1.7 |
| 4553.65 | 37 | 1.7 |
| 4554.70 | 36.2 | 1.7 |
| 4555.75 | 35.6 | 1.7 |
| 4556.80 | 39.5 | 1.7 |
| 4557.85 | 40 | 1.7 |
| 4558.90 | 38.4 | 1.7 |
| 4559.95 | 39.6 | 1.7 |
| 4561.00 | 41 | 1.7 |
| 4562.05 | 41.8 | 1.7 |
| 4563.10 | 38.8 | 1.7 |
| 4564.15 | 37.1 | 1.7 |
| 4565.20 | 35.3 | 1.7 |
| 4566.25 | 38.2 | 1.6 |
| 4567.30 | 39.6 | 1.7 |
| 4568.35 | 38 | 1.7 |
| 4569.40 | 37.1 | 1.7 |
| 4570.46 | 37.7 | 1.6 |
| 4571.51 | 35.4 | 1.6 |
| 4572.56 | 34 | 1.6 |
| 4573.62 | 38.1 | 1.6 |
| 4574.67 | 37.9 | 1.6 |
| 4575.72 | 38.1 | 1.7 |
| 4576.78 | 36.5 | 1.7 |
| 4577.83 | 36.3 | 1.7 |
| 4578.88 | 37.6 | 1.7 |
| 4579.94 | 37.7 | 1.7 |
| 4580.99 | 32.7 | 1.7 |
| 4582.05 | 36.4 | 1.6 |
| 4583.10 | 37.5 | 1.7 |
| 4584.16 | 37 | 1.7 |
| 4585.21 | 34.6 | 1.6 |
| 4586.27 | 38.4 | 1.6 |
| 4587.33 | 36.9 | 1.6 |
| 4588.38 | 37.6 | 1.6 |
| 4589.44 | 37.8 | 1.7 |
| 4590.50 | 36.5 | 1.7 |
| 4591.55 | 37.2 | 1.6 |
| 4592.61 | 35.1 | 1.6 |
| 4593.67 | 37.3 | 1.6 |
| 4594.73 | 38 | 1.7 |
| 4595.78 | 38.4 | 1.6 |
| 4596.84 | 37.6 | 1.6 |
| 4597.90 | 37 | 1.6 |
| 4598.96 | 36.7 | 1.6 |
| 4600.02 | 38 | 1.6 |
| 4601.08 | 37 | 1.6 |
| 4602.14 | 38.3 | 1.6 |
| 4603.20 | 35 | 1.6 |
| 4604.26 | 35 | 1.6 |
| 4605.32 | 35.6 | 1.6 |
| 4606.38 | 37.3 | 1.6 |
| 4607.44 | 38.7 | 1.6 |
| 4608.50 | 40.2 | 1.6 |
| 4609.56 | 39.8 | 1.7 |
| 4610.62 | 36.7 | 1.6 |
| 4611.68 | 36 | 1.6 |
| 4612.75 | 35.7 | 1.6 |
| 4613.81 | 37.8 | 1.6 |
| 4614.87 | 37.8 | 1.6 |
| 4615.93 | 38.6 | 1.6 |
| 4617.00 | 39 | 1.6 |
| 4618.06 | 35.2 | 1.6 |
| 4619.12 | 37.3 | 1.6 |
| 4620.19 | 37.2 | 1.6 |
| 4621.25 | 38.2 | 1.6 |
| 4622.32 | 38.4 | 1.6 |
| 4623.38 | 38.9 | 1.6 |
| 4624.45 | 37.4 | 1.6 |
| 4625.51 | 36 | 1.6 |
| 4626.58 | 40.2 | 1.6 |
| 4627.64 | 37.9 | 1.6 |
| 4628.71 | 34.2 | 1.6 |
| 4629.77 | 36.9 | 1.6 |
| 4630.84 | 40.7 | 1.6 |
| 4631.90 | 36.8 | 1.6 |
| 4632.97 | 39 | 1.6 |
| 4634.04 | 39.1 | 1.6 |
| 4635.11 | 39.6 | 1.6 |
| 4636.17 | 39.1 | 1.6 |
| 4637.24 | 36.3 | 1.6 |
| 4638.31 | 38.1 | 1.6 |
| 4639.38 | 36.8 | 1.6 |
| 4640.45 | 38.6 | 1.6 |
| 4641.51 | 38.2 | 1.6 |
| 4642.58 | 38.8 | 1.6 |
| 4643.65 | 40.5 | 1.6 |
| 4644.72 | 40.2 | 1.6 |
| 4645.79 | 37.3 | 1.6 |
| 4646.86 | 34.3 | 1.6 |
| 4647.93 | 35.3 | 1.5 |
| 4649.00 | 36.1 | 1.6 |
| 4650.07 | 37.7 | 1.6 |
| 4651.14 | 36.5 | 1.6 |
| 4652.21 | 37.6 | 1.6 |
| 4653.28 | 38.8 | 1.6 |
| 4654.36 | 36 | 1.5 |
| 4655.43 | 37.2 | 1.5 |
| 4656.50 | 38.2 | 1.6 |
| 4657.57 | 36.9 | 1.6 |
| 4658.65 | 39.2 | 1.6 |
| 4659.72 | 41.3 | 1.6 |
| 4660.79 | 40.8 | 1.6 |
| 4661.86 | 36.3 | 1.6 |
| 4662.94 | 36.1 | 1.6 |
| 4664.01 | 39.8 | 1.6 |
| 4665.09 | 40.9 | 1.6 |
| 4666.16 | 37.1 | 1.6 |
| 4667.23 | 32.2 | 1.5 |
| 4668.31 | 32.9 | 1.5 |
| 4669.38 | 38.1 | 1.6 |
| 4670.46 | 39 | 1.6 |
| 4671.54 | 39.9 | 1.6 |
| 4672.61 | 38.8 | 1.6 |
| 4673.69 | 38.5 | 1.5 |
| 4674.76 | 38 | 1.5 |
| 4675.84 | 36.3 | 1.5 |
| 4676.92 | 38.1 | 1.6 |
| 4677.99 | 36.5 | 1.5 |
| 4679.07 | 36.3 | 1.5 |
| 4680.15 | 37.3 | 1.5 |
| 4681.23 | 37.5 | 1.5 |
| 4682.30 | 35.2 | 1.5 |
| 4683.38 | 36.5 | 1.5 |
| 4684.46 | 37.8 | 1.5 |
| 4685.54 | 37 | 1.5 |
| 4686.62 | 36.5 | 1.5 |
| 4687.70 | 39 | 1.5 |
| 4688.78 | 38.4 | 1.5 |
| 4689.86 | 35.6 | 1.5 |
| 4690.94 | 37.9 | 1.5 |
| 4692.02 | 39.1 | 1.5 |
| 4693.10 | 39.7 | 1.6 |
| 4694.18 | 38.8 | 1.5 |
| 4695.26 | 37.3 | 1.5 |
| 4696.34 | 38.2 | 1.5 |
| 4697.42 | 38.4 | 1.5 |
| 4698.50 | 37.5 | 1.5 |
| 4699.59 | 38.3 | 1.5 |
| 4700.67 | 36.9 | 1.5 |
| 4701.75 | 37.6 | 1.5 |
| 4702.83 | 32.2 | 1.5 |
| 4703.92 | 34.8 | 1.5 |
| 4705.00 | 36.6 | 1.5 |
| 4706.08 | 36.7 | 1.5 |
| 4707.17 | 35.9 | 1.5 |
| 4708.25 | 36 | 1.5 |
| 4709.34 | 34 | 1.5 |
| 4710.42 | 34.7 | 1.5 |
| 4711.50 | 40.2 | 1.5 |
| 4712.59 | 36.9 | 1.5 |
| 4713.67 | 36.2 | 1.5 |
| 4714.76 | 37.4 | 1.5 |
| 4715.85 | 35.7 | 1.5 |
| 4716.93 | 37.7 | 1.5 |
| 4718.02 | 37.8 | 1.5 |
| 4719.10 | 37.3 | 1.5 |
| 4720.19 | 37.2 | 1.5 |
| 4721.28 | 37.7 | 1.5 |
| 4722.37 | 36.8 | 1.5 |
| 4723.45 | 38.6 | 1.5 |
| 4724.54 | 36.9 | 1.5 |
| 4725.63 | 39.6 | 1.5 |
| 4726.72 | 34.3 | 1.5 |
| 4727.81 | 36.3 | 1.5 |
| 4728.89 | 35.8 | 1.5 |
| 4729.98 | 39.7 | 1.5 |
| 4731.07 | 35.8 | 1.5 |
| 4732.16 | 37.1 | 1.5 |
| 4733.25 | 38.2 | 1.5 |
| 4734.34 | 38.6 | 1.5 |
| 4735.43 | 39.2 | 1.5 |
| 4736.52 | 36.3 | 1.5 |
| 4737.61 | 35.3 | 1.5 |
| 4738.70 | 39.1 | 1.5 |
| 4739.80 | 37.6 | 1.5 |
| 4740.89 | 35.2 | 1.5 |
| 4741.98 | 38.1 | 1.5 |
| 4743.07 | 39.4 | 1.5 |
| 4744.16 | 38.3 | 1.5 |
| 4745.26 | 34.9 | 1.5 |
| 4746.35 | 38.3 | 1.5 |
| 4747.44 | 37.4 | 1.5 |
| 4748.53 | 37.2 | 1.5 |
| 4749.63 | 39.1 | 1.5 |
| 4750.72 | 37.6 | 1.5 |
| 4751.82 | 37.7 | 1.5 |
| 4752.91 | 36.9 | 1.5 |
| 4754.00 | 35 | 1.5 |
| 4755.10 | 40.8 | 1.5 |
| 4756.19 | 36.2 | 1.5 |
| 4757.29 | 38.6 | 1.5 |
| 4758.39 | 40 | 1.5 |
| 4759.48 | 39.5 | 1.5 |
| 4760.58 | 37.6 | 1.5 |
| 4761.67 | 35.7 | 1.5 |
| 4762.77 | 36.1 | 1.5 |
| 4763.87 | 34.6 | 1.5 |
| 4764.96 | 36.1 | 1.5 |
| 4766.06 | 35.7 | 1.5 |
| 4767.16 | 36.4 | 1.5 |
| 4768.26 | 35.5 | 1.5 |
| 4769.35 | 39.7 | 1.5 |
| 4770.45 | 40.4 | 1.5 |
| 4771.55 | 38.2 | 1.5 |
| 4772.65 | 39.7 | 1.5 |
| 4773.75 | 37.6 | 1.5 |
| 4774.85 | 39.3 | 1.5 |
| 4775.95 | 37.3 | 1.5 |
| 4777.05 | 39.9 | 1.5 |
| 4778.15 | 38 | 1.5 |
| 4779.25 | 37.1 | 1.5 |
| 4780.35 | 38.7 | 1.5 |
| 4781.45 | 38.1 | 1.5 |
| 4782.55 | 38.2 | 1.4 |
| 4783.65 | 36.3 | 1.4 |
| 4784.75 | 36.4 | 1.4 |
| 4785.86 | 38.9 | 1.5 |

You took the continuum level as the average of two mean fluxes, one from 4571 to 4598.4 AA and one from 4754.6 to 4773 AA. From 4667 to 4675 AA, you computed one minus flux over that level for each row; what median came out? -0.028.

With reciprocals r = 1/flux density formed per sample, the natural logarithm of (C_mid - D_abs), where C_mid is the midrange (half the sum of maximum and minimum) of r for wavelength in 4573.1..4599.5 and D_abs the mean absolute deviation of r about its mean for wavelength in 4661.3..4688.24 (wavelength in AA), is -3.603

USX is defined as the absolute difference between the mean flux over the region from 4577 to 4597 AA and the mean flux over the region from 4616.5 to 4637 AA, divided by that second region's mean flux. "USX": 0.028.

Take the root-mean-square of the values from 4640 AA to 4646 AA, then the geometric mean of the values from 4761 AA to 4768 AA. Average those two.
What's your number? 37.4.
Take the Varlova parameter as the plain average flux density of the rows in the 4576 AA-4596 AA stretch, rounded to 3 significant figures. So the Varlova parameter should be 36.8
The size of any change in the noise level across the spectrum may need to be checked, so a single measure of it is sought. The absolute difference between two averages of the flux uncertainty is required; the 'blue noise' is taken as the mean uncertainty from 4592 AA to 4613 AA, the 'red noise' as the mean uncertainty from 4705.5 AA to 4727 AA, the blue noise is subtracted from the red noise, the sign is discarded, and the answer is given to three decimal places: 0.110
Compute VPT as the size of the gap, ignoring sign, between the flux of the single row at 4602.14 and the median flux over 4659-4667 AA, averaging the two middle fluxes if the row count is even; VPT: 1.5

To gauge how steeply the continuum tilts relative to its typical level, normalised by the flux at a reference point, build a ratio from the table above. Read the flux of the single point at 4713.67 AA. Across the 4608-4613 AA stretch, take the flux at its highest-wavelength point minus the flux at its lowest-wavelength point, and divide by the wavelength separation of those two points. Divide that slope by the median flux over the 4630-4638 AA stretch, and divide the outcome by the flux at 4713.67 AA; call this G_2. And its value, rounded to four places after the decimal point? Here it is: -0.0007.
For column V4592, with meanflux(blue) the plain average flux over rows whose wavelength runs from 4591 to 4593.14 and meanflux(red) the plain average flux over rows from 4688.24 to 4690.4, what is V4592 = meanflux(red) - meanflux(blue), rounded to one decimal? 0.8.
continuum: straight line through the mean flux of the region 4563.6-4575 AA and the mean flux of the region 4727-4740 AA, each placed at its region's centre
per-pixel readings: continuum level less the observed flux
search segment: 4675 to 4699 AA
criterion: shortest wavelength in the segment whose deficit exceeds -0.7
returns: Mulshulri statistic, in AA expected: 4675.84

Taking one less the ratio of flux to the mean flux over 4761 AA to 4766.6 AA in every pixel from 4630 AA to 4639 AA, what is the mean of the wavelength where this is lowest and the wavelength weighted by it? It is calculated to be 4632.5 AA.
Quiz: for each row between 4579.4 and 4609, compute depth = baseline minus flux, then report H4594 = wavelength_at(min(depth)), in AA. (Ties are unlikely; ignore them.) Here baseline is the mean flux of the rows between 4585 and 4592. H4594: 4608.50 AA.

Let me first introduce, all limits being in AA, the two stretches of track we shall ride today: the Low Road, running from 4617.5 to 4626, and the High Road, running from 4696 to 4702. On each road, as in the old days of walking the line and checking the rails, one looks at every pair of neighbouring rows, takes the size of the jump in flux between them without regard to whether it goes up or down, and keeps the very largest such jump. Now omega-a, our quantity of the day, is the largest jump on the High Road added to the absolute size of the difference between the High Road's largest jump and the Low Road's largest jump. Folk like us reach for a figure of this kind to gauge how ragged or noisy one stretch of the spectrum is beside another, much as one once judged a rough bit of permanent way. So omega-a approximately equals 2.1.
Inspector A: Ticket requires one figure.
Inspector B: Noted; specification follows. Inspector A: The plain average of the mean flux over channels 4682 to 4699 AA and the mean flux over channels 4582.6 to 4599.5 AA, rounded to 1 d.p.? 37.4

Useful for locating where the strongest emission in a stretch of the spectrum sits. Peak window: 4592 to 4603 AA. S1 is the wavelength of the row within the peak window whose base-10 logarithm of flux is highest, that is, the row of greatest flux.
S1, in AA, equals 4595.78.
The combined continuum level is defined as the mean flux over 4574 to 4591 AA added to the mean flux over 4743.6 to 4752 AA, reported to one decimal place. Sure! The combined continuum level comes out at 74.4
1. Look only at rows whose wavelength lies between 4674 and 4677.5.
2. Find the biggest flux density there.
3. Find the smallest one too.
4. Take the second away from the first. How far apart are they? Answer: 2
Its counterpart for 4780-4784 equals 2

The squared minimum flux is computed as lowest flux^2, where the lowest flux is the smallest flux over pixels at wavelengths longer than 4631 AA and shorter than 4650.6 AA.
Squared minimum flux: 1176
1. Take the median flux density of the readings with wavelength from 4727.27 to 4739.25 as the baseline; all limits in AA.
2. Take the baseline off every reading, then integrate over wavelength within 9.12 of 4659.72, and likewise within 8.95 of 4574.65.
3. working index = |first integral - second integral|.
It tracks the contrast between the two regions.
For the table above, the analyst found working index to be 10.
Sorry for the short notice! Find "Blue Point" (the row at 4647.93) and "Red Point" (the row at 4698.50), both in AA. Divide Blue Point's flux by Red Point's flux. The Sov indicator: 0.94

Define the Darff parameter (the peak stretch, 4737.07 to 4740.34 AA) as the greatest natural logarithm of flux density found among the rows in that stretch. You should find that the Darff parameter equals 3.67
